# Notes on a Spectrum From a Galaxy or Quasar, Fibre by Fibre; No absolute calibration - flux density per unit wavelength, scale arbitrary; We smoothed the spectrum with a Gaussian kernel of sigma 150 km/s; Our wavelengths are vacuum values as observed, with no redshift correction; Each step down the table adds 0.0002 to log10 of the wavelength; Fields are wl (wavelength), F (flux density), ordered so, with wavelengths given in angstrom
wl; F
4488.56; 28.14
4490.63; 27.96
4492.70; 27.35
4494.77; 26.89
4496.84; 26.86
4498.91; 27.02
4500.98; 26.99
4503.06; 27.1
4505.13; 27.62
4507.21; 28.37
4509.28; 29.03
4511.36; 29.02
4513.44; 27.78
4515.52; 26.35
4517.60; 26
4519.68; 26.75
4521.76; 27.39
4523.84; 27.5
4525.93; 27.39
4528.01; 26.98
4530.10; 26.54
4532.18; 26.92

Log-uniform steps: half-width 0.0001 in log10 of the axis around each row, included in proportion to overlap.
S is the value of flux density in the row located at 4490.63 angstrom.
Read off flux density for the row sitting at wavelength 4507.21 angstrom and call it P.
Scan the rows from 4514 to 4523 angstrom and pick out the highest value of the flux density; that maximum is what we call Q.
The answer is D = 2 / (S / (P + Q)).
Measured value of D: 3.99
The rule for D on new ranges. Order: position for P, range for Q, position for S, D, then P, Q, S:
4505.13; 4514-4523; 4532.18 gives 4.09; 27.62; 27.39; 26.92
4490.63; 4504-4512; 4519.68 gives 4.26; 27.96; 29.03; 26.75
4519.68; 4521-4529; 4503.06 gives 4.00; 26.75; 27.5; 27.1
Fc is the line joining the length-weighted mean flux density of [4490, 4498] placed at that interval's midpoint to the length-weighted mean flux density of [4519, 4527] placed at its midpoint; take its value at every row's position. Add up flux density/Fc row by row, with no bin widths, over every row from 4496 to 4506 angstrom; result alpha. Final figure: 5.0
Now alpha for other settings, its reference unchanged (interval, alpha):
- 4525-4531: 3.0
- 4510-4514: 2.1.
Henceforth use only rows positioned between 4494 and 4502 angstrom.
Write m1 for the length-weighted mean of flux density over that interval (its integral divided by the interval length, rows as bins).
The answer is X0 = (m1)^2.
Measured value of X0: 727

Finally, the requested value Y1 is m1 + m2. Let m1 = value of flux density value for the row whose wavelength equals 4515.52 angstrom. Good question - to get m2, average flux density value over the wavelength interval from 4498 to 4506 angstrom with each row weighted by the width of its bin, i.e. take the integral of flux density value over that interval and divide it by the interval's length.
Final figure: 53.5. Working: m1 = 26.35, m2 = 27.18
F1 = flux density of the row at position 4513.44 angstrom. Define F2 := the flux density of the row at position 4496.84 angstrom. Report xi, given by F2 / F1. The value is 0.97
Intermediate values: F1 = 27.78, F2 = 26.86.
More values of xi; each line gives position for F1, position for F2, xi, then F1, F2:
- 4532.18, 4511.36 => 1.08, 26.92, 29.02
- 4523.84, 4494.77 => 0.98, 27.5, 26.89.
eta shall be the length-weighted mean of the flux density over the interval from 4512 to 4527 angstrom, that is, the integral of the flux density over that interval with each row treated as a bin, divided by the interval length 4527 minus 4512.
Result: 27.1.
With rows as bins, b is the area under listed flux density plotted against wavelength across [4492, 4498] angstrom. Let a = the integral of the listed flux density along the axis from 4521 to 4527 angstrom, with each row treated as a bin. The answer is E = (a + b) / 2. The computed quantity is 163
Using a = 165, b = 162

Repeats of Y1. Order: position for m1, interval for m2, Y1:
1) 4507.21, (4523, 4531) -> 55.5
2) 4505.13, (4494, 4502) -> 54.6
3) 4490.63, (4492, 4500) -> 55.0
